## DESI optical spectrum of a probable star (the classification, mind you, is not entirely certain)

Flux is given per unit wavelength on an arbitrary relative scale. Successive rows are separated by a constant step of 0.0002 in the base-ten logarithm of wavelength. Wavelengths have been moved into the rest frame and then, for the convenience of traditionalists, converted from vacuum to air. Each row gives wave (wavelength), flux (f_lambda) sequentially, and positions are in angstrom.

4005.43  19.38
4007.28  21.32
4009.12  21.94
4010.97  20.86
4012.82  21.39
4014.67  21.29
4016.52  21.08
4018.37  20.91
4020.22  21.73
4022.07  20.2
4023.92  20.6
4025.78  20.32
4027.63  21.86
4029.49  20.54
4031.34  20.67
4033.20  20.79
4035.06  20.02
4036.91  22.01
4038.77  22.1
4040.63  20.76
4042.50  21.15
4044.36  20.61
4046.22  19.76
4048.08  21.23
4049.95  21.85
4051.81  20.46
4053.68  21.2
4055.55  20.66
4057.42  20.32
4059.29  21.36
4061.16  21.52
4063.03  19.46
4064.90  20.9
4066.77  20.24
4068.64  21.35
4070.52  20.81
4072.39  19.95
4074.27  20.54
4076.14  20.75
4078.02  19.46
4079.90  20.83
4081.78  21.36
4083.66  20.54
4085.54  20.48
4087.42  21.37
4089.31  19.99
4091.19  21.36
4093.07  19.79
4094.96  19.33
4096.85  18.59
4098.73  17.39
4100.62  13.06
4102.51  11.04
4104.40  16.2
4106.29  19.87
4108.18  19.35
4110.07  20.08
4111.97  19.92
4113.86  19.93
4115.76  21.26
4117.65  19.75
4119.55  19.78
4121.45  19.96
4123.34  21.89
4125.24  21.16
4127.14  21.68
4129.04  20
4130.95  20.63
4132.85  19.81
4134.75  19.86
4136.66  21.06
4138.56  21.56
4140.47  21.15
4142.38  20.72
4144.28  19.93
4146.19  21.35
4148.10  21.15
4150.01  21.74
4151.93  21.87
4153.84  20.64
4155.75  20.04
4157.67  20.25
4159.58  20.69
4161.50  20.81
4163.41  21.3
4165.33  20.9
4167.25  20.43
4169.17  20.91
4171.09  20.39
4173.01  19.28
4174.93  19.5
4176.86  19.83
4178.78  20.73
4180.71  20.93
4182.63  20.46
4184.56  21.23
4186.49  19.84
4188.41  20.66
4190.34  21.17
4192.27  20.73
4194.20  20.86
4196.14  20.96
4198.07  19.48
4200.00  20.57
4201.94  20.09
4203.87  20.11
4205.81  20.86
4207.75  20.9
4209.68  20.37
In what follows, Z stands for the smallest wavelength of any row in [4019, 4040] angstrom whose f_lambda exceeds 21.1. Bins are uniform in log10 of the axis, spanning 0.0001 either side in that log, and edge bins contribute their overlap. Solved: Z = 4020.22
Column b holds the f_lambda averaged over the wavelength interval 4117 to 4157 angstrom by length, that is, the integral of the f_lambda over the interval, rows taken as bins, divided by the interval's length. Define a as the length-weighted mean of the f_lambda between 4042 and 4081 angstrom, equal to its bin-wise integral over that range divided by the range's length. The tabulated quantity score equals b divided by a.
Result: 1.00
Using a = 20.7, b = 20.8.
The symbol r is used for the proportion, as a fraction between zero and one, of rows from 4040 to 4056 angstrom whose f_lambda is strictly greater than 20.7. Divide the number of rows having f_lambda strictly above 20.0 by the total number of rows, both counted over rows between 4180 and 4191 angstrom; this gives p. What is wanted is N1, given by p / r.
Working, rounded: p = 0.83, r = 0.556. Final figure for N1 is 1.50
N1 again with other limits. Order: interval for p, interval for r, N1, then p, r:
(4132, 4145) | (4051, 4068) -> 1.29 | 0.57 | 0.444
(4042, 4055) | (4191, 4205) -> 2.00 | 0.86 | 0.429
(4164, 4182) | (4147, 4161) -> 1.56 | 0.67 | 0.429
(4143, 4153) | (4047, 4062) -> 1.28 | 0.80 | 0.625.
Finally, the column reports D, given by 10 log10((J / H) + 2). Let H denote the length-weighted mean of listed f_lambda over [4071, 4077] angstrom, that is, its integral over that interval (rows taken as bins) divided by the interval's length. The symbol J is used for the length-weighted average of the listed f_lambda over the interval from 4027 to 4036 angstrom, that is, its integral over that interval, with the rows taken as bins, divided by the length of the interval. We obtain 4.79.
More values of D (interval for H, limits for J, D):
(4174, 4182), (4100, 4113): 4.55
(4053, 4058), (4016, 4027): 4.78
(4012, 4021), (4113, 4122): 4.69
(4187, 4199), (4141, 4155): 4.80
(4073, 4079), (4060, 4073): 4.80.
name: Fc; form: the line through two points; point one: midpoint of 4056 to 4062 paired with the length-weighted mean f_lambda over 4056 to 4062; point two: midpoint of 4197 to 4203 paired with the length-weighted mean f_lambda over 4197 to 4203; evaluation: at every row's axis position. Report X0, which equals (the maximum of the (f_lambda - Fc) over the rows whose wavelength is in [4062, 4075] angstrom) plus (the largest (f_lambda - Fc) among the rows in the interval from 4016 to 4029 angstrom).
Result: 1.04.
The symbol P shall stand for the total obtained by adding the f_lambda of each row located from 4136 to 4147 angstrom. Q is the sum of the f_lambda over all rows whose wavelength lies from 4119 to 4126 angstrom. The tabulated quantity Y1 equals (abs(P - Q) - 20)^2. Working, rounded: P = 126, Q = 83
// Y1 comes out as 528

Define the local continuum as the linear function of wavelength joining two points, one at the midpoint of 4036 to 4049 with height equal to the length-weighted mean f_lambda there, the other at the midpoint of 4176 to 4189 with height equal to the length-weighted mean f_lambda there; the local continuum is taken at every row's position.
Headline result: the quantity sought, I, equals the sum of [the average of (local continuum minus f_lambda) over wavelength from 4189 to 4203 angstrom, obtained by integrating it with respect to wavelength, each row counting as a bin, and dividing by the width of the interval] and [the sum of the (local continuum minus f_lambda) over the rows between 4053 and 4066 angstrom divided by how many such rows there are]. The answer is 0.18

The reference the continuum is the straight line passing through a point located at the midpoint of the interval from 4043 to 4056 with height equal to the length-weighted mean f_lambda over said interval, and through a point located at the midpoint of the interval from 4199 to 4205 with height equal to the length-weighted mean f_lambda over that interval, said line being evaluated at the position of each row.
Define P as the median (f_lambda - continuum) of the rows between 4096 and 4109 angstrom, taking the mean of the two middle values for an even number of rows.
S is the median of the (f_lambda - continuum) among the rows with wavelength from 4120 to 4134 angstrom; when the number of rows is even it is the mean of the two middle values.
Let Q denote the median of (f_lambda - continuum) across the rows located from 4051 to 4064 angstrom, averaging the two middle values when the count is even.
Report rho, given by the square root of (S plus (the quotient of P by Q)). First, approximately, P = -3.27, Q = -0.16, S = 0.1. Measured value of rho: 4.5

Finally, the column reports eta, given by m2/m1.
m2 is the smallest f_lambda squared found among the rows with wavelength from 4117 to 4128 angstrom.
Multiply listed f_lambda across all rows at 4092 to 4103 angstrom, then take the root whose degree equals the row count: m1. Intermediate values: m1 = 16.2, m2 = 390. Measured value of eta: 24.1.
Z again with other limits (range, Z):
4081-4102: 4081.78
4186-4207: 4190.34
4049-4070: 4049.95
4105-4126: 4115.76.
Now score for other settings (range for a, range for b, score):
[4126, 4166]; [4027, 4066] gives 1.00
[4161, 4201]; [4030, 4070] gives 1.02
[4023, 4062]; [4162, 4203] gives 0.98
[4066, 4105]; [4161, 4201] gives 1.06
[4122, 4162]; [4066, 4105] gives 0.92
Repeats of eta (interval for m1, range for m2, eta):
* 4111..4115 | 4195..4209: 19.0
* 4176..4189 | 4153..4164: 19.6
